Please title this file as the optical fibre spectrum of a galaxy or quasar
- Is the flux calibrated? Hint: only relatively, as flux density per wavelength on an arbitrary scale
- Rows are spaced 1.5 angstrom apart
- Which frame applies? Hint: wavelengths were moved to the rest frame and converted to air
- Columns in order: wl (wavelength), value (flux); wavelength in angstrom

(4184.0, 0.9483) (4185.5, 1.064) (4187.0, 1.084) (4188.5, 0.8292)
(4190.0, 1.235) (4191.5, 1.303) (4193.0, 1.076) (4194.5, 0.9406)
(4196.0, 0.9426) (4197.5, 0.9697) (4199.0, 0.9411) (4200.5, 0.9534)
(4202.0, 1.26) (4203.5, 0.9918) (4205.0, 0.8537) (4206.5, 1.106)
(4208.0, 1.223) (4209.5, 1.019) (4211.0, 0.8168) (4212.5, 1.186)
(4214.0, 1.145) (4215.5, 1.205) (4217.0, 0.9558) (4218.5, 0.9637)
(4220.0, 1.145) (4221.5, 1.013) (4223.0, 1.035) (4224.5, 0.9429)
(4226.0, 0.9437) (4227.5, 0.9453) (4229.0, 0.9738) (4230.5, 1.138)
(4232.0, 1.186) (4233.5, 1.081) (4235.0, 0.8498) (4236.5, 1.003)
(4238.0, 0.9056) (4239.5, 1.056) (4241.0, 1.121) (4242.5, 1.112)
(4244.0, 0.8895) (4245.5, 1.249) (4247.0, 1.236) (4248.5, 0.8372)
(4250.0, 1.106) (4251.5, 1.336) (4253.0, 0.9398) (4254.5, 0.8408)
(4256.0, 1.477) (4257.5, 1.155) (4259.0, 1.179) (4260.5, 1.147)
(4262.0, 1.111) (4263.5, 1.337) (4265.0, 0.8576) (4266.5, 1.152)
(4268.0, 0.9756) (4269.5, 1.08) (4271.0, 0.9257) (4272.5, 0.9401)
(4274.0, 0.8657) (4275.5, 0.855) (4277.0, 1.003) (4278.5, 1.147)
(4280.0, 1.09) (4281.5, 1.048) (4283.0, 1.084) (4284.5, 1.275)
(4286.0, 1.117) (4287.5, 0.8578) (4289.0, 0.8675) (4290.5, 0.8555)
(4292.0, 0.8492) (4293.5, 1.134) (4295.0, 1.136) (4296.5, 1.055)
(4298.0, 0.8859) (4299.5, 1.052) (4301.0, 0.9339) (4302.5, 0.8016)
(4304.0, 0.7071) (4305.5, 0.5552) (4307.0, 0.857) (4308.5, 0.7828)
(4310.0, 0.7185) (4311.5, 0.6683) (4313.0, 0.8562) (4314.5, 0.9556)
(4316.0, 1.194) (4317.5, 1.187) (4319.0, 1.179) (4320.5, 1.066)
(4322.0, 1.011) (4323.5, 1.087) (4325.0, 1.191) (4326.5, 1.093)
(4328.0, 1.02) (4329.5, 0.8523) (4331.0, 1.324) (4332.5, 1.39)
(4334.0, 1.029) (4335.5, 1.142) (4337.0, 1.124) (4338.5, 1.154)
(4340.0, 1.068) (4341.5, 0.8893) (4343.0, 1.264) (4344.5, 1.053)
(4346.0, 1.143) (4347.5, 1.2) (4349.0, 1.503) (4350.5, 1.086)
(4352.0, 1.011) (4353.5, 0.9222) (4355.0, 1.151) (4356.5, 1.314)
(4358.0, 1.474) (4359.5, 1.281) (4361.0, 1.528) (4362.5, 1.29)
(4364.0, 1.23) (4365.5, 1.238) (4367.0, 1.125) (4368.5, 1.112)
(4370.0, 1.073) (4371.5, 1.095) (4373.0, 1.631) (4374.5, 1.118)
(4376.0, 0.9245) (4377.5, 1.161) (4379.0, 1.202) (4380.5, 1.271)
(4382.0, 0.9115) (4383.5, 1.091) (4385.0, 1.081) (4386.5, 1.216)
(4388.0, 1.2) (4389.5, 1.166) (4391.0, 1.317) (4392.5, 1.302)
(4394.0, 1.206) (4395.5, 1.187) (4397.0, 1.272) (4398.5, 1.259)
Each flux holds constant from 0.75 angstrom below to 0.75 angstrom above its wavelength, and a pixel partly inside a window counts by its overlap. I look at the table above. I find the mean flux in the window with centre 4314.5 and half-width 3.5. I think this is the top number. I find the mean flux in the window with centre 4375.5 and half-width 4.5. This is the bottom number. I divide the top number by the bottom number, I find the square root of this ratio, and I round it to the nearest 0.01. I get 0.90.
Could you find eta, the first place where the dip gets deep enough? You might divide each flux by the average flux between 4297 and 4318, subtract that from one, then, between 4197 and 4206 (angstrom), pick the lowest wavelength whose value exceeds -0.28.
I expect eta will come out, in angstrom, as 4197.5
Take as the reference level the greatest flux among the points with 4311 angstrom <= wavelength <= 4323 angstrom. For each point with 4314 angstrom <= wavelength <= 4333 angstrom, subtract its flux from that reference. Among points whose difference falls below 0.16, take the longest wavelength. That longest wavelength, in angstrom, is 4332.5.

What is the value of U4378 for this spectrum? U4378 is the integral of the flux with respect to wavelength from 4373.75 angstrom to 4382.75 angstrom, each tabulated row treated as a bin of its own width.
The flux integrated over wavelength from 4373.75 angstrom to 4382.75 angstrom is 10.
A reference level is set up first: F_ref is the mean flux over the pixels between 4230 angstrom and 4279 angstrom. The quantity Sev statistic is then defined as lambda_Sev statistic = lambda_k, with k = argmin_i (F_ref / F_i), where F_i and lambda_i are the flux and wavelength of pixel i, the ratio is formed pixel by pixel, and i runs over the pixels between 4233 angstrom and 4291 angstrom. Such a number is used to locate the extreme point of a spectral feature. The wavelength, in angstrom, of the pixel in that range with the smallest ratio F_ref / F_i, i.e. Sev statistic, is 4256.0 angstrom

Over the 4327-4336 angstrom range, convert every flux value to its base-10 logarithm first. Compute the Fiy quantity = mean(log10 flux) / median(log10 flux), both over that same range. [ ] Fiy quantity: 1.3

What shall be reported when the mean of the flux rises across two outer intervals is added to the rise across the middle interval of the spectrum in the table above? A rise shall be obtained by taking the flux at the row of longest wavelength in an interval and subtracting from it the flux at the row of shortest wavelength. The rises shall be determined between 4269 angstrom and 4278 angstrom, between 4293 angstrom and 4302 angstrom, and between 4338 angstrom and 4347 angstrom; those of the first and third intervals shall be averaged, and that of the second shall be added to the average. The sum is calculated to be -0.24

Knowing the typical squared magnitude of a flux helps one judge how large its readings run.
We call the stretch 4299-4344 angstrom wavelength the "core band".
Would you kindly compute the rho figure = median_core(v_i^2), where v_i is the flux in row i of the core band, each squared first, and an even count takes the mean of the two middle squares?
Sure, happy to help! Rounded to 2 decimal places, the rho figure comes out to 1.08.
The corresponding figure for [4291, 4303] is 0.99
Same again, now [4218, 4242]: 1.02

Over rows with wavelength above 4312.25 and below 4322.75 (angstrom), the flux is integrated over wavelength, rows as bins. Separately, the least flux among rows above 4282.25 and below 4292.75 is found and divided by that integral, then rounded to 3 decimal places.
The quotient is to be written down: 0.076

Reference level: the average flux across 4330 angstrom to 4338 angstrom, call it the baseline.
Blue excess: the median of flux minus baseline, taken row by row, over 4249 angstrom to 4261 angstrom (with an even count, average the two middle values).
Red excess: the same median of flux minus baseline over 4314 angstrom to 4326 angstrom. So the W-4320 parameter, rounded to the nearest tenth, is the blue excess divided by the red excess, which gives 0.7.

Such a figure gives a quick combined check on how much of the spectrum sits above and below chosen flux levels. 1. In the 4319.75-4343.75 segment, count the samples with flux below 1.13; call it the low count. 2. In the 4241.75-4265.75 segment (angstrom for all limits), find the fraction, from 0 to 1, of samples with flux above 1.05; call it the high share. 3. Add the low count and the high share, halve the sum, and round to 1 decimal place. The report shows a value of 5.3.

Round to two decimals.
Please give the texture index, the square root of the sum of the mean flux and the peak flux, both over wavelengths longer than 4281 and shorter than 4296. 1.52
